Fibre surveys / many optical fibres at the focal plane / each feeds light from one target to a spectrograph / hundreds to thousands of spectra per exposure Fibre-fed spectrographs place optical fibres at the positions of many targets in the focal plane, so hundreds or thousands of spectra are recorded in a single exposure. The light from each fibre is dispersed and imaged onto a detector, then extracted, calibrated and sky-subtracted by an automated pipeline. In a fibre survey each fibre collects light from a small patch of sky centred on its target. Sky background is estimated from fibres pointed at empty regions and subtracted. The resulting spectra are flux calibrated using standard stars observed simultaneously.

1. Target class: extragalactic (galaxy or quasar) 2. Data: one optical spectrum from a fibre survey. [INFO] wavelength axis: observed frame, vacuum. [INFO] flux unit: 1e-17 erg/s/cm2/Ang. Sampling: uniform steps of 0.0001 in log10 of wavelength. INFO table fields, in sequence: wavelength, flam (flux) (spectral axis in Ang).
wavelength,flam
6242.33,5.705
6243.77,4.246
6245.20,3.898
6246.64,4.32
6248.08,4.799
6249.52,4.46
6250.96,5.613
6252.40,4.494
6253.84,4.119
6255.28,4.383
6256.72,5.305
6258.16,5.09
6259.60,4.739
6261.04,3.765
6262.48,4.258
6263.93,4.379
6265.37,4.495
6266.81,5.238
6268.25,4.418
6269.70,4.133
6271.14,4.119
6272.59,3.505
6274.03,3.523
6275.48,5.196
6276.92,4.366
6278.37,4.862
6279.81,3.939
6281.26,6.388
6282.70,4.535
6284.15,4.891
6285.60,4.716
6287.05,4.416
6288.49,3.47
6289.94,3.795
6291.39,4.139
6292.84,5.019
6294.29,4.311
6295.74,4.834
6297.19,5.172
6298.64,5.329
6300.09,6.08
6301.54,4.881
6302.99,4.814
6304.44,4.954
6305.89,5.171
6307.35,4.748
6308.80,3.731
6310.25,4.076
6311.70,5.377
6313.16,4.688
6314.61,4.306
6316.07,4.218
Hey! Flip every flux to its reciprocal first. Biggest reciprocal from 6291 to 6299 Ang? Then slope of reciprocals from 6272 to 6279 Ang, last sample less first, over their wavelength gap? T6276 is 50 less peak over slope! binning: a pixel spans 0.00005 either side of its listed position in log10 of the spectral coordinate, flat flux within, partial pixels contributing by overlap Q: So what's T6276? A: 68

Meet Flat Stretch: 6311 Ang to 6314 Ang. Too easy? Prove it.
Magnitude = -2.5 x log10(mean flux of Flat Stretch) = -1.75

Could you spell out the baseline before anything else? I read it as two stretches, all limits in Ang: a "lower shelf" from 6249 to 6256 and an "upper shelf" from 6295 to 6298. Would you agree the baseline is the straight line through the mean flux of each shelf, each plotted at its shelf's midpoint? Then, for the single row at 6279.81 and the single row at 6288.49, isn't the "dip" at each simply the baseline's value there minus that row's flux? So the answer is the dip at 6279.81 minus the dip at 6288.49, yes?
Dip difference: -0.55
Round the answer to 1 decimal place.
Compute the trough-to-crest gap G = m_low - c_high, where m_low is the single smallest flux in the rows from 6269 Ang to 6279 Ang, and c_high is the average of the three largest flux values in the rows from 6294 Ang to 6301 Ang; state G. -2.0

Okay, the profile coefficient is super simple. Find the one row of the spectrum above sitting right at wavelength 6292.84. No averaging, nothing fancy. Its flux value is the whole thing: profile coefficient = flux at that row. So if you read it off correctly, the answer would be 5.019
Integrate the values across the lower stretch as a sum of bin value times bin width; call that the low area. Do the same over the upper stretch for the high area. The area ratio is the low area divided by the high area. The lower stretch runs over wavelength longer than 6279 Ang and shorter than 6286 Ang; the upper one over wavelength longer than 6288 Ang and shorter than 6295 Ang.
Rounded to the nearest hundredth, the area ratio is 1.18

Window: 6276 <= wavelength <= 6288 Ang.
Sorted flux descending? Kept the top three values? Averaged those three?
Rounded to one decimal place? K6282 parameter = 5.4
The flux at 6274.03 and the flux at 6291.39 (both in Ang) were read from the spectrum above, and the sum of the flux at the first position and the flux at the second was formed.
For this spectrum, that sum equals 7.7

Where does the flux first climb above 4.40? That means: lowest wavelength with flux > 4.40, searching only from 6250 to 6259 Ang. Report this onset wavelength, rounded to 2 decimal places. 6250.96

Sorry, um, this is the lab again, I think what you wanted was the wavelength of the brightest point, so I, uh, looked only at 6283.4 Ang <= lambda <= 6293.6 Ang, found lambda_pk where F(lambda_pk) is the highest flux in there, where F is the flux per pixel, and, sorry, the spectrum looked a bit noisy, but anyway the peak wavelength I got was 6292.84 Ang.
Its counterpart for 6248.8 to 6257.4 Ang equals 6250.96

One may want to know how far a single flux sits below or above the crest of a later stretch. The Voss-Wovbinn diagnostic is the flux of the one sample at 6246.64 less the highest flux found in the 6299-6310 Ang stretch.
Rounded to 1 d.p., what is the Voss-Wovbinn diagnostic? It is -1.8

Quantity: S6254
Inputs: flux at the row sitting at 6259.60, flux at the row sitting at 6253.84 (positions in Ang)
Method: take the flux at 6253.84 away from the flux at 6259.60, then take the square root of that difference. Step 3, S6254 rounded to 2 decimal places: 0.79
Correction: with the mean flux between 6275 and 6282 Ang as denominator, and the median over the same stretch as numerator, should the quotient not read 0.98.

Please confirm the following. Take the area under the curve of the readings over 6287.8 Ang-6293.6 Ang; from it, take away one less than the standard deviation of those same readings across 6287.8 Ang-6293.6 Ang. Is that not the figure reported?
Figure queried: 24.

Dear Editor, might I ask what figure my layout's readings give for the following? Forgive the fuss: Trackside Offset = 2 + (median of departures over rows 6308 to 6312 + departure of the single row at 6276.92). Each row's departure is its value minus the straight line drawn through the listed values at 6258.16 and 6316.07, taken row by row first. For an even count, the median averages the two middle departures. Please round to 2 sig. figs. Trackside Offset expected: 1.3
